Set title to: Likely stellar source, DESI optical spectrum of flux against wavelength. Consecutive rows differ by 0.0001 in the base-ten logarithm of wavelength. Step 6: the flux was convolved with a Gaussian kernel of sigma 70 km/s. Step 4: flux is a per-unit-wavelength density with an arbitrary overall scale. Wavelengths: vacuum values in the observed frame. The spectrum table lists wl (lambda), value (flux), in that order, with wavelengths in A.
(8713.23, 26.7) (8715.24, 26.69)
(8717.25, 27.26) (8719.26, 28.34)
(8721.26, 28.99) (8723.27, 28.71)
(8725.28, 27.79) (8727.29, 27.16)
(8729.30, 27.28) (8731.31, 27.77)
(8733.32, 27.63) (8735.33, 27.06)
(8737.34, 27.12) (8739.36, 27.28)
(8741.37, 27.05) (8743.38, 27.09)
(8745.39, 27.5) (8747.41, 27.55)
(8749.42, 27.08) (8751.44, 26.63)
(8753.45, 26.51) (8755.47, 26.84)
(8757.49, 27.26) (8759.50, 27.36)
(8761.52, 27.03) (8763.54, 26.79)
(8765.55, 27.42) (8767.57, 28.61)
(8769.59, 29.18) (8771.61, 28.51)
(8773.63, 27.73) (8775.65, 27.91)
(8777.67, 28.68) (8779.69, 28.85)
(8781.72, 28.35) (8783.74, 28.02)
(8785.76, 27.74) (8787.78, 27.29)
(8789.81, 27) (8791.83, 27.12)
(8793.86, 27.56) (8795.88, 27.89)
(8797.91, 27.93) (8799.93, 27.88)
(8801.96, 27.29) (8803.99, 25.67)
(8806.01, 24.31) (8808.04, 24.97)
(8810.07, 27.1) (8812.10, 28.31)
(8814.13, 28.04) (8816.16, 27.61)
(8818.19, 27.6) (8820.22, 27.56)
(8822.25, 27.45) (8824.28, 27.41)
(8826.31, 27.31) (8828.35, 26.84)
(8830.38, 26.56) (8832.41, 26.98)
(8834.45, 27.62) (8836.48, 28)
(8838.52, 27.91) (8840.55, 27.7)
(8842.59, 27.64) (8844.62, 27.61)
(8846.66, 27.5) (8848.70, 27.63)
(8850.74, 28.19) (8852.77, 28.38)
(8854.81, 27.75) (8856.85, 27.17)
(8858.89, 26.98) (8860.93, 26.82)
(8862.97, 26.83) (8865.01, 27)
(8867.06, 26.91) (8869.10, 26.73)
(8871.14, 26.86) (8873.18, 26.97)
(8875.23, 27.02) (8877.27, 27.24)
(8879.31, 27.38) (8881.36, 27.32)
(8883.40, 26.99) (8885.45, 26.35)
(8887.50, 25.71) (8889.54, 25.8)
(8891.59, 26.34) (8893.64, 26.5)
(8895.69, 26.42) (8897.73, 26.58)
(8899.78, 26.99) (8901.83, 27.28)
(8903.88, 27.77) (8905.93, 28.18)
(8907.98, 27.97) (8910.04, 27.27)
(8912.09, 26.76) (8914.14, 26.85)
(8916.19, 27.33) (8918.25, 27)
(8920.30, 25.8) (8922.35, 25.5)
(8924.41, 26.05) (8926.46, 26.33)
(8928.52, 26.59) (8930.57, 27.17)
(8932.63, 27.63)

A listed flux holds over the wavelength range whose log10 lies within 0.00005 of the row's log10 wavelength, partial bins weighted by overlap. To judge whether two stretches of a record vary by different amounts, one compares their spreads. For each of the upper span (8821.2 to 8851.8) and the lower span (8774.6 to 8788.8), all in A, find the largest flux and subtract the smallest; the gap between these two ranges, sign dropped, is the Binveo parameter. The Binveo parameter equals 0.07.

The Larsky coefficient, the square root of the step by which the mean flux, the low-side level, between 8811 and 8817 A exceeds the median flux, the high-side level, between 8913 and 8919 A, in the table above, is 0.99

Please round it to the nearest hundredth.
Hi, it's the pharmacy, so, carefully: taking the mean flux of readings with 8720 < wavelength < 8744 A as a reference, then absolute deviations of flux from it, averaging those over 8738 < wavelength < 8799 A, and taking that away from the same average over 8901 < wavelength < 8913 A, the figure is -0.12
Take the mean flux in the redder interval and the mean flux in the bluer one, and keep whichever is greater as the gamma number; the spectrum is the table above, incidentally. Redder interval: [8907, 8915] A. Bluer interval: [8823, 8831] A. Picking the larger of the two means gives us 27.2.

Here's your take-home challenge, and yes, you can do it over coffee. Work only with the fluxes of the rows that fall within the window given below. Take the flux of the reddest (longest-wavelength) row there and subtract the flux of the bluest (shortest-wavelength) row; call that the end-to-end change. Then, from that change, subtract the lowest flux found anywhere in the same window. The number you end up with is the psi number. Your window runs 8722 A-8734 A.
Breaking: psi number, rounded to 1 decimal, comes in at -28.2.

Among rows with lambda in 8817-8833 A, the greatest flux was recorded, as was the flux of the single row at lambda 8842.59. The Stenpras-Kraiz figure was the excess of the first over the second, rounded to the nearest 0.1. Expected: 0.0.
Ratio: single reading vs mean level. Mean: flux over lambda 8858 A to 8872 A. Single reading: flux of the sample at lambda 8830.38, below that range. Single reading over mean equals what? 0.988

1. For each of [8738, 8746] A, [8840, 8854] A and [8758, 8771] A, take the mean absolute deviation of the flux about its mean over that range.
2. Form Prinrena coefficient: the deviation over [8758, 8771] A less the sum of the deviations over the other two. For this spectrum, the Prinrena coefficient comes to 0.3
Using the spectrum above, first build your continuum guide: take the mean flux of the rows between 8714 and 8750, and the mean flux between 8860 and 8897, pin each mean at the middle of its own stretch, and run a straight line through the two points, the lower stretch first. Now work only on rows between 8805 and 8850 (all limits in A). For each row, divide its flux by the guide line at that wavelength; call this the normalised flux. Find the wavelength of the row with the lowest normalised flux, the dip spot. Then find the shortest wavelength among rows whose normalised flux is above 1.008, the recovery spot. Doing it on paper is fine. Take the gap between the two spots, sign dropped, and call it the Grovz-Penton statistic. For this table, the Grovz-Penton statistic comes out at 6.1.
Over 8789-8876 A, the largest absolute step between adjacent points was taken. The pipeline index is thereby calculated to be 2.1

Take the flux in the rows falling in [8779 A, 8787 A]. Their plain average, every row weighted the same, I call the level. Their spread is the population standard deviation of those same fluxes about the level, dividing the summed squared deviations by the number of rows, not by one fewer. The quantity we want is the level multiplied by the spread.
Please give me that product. 12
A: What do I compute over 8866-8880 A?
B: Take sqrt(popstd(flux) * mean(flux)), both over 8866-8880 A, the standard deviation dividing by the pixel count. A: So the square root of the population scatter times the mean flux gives 2.4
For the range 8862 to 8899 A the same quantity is 3.5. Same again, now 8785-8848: 4.8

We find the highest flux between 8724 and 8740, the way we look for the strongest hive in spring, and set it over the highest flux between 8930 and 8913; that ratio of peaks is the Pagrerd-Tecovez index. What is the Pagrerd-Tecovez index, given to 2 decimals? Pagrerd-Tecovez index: 1.02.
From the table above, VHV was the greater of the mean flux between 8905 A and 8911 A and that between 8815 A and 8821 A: 27.8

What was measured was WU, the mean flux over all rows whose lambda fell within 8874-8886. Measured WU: 27.1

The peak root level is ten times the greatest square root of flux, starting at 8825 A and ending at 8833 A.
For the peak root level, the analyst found 52.3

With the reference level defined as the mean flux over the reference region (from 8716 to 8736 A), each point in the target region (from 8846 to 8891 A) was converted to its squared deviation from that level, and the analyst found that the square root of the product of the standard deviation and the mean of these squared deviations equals 1.0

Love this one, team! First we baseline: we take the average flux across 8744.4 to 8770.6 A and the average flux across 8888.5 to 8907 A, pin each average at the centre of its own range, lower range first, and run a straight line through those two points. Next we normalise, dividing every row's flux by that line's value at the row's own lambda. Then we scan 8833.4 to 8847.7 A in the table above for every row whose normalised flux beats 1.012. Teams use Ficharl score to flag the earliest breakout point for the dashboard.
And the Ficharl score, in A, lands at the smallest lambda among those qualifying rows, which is 8834.45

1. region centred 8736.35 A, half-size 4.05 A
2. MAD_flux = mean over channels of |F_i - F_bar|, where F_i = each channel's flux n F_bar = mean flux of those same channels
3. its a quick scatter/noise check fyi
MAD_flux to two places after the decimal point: 0.18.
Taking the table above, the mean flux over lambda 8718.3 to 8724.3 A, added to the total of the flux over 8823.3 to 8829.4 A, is 110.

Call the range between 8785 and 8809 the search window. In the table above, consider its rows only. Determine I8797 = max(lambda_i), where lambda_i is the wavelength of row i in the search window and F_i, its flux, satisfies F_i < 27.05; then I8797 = 8808.04 A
